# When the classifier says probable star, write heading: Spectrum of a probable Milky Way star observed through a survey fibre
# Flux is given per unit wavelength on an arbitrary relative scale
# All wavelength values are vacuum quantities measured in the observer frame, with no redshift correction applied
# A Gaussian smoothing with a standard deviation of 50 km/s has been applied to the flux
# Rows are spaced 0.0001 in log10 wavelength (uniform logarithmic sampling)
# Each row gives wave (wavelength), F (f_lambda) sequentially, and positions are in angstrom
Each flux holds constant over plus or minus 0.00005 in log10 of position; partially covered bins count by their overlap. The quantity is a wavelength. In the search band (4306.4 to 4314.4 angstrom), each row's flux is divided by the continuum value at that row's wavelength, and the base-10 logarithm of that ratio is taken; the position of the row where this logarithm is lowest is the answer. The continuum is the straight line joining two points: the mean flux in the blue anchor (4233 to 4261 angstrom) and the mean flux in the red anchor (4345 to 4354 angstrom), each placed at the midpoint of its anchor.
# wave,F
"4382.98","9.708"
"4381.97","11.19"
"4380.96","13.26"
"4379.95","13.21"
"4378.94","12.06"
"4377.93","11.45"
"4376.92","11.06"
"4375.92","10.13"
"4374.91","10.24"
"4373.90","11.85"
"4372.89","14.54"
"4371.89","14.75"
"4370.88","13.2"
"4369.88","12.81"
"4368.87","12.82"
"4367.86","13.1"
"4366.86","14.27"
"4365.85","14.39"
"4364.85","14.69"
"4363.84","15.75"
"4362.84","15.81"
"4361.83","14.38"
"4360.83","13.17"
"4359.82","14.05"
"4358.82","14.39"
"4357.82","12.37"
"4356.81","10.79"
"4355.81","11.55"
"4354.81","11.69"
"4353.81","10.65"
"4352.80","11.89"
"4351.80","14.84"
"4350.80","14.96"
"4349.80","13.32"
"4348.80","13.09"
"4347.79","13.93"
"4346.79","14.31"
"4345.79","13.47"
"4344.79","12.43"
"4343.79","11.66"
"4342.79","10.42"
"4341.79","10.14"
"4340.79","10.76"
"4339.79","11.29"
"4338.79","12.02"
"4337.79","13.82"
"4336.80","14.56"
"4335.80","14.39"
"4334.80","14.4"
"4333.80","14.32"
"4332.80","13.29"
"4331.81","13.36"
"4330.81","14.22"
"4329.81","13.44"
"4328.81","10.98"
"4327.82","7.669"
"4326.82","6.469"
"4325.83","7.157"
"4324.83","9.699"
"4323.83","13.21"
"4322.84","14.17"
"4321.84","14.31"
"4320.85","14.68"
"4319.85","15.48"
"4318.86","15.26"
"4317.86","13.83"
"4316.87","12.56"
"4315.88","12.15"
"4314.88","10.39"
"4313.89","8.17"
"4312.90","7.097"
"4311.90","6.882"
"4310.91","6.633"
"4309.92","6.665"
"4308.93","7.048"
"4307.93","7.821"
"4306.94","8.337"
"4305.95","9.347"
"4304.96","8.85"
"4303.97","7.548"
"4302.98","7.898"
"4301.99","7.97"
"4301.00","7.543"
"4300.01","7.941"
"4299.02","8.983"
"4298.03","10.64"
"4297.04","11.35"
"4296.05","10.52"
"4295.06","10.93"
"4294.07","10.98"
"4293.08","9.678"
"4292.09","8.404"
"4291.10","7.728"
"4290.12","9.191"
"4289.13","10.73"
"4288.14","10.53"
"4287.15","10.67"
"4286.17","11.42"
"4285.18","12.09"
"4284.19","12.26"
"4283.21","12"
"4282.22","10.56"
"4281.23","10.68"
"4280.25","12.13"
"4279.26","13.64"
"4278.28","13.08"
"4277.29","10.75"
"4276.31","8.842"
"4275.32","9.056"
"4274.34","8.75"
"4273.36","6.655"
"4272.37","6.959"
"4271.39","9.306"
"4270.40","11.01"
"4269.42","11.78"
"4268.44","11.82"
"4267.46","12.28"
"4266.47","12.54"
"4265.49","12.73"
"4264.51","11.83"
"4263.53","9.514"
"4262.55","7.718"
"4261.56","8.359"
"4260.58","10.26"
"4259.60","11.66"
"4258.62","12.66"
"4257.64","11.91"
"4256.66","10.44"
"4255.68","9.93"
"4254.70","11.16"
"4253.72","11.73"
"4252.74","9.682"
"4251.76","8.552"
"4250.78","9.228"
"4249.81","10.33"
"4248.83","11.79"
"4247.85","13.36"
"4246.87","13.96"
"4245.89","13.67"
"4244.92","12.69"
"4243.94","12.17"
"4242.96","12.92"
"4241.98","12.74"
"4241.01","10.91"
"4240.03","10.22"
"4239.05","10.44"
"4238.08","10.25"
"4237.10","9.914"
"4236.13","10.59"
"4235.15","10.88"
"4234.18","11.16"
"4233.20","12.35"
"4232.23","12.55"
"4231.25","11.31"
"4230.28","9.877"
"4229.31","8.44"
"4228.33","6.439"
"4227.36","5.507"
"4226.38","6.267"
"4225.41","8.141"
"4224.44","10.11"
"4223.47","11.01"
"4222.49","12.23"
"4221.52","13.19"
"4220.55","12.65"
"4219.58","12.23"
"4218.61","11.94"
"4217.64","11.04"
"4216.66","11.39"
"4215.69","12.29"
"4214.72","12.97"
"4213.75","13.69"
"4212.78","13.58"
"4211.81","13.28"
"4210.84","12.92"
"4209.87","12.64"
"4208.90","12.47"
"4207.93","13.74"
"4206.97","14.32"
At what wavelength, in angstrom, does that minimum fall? 4310.91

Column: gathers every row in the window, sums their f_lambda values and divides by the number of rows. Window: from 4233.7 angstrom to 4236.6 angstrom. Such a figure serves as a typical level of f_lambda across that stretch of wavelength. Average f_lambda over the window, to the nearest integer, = 11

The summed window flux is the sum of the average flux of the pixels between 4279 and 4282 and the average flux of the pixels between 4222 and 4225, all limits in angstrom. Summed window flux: 23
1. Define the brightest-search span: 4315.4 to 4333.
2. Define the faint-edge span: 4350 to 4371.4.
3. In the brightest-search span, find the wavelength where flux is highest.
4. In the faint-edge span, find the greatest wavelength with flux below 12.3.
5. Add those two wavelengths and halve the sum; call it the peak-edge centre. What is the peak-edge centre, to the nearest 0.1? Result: 4338.3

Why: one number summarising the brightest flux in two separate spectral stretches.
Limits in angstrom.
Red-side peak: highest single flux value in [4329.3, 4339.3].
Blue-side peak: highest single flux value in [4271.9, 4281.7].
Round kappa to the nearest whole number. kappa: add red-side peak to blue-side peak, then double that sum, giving 56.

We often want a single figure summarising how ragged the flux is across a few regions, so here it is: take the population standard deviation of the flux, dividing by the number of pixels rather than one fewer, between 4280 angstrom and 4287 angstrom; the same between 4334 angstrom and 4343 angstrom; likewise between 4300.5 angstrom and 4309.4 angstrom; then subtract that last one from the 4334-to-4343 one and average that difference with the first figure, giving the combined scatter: 0.88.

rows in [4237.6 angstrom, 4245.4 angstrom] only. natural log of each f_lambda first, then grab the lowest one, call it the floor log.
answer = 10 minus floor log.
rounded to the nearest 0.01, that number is 7.68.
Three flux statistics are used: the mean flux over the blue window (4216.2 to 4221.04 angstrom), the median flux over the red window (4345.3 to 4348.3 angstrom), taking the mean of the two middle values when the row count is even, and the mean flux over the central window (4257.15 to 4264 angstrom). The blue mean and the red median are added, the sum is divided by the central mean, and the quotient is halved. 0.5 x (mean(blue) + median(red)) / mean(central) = 1.252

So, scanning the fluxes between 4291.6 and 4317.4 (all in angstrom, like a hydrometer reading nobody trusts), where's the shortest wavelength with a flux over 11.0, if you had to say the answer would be 4297.04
